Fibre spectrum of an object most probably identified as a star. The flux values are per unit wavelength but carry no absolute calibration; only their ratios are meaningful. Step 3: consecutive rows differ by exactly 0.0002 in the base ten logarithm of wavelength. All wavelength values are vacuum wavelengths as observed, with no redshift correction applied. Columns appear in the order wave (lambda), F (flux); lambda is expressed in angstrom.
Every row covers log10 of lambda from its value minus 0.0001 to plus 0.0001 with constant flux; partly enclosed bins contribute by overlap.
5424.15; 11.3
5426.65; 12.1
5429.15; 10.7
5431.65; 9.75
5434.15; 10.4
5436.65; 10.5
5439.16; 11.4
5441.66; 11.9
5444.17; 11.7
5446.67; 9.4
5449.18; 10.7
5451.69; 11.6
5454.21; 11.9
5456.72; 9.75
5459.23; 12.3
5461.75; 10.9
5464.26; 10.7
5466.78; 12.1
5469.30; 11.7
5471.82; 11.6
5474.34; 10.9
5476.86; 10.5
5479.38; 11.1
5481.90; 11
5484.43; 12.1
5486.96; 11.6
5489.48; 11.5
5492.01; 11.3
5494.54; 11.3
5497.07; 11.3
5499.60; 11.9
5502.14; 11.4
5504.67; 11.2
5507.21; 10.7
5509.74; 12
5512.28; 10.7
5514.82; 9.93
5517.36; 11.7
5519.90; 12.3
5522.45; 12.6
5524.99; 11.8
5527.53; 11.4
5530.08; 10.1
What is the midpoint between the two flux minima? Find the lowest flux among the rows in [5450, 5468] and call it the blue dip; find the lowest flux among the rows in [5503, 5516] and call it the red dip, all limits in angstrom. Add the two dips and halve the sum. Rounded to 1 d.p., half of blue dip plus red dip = 9.8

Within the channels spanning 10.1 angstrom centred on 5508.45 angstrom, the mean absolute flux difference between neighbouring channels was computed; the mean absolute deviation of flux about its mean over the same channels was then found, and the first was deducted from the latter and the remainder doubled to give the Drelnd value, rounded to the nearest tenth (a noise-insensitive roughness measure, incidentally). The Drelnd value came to -1.2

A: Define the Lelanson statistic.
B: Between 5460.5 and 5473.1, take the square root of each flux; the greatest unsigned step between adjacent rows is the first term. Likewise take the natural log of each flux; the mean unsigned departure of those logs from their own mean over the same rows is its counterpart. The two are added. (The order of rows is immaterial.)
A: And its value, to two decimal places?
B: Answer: 0.25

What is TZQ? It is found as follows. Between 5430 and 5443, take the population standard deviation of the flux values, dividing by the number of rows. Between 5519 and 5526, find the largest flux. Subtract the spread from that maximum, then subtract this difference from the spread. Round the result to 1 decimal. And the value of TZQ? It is -11.1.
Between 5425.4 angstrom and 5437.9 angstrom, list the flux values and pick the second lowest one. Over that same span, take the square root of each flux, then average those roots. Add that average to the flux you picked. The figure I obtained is 13.7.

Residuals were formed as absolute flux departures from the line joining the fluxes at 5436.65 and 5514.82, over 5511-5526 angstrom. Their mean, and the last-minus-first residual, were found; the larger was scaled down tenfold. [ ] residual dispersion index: 0.160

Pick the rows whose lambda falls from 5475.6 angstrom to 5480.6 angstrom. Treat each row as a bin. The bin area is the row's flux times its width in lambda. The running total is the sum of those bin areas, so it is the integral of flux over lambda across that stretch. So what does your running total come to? 54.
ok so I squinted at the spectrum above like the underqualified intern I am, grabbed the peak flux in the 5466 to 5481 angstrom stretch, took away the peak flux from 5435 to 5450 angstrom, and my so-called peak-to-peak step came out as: 0.20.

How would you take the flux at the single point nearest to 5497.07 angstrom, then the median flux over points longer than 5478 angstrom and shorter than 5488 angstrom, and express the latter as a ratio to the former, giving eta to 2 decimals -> 1.00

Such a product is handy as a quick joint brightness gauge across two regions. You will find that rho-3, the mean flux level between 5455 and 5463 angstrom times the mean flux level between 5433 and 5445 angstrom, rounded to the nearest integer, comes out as 123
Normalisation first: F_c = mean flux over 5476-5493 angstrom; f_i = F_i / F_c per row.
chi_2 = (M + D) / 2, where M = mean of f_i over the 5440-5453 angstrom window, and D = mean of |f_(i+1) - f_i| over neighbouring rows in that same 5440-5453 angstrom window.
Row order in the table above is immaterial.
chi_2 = 0.541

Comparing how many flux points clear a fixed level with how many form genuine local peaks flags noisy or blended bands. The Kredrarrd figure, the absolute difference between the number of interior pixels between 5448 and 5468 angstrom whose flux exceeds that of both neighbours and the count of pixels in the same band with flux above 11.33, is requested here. 2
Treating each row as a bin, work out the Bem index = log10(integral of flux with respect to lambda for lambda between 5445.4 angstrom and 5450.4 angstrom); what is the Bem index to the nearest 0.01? 1.70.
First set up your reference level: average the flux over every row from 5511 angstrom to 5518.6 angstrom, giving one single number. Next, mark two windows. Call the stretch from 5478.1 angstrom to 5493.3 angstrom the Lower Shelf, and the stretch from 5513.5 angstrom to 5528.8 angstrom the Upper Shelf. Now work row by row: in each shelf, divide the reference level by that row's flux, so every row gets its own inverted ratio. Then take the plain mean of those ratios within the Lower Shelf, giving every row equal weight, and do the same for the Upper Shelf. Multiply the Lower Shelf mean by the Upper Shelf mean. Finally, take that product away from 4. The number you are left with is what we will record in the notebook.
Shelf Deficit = 3.12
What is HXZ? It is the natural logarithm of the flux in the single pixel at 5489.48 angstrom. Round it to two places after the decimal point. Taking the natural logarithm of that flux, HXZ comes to 2.44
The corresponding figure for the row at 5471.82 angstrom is 2.45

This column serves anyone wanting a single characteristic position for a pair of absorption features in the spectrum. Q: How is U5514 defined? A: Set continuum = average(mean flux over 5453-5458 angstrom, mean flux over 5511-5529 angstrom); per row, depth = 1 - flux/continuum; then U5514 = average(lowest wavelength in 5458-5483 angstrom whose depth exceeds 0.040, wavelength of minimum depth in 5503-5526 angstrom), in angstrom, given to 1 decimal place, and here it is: 5493.4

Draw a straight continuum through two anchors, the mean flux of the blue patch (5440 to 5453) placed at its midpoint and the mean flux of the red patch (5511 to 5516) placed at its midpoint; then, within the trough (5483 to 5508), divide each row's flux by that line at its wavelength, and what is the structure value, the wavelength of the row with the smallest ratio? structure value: 5507.21 angstrom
